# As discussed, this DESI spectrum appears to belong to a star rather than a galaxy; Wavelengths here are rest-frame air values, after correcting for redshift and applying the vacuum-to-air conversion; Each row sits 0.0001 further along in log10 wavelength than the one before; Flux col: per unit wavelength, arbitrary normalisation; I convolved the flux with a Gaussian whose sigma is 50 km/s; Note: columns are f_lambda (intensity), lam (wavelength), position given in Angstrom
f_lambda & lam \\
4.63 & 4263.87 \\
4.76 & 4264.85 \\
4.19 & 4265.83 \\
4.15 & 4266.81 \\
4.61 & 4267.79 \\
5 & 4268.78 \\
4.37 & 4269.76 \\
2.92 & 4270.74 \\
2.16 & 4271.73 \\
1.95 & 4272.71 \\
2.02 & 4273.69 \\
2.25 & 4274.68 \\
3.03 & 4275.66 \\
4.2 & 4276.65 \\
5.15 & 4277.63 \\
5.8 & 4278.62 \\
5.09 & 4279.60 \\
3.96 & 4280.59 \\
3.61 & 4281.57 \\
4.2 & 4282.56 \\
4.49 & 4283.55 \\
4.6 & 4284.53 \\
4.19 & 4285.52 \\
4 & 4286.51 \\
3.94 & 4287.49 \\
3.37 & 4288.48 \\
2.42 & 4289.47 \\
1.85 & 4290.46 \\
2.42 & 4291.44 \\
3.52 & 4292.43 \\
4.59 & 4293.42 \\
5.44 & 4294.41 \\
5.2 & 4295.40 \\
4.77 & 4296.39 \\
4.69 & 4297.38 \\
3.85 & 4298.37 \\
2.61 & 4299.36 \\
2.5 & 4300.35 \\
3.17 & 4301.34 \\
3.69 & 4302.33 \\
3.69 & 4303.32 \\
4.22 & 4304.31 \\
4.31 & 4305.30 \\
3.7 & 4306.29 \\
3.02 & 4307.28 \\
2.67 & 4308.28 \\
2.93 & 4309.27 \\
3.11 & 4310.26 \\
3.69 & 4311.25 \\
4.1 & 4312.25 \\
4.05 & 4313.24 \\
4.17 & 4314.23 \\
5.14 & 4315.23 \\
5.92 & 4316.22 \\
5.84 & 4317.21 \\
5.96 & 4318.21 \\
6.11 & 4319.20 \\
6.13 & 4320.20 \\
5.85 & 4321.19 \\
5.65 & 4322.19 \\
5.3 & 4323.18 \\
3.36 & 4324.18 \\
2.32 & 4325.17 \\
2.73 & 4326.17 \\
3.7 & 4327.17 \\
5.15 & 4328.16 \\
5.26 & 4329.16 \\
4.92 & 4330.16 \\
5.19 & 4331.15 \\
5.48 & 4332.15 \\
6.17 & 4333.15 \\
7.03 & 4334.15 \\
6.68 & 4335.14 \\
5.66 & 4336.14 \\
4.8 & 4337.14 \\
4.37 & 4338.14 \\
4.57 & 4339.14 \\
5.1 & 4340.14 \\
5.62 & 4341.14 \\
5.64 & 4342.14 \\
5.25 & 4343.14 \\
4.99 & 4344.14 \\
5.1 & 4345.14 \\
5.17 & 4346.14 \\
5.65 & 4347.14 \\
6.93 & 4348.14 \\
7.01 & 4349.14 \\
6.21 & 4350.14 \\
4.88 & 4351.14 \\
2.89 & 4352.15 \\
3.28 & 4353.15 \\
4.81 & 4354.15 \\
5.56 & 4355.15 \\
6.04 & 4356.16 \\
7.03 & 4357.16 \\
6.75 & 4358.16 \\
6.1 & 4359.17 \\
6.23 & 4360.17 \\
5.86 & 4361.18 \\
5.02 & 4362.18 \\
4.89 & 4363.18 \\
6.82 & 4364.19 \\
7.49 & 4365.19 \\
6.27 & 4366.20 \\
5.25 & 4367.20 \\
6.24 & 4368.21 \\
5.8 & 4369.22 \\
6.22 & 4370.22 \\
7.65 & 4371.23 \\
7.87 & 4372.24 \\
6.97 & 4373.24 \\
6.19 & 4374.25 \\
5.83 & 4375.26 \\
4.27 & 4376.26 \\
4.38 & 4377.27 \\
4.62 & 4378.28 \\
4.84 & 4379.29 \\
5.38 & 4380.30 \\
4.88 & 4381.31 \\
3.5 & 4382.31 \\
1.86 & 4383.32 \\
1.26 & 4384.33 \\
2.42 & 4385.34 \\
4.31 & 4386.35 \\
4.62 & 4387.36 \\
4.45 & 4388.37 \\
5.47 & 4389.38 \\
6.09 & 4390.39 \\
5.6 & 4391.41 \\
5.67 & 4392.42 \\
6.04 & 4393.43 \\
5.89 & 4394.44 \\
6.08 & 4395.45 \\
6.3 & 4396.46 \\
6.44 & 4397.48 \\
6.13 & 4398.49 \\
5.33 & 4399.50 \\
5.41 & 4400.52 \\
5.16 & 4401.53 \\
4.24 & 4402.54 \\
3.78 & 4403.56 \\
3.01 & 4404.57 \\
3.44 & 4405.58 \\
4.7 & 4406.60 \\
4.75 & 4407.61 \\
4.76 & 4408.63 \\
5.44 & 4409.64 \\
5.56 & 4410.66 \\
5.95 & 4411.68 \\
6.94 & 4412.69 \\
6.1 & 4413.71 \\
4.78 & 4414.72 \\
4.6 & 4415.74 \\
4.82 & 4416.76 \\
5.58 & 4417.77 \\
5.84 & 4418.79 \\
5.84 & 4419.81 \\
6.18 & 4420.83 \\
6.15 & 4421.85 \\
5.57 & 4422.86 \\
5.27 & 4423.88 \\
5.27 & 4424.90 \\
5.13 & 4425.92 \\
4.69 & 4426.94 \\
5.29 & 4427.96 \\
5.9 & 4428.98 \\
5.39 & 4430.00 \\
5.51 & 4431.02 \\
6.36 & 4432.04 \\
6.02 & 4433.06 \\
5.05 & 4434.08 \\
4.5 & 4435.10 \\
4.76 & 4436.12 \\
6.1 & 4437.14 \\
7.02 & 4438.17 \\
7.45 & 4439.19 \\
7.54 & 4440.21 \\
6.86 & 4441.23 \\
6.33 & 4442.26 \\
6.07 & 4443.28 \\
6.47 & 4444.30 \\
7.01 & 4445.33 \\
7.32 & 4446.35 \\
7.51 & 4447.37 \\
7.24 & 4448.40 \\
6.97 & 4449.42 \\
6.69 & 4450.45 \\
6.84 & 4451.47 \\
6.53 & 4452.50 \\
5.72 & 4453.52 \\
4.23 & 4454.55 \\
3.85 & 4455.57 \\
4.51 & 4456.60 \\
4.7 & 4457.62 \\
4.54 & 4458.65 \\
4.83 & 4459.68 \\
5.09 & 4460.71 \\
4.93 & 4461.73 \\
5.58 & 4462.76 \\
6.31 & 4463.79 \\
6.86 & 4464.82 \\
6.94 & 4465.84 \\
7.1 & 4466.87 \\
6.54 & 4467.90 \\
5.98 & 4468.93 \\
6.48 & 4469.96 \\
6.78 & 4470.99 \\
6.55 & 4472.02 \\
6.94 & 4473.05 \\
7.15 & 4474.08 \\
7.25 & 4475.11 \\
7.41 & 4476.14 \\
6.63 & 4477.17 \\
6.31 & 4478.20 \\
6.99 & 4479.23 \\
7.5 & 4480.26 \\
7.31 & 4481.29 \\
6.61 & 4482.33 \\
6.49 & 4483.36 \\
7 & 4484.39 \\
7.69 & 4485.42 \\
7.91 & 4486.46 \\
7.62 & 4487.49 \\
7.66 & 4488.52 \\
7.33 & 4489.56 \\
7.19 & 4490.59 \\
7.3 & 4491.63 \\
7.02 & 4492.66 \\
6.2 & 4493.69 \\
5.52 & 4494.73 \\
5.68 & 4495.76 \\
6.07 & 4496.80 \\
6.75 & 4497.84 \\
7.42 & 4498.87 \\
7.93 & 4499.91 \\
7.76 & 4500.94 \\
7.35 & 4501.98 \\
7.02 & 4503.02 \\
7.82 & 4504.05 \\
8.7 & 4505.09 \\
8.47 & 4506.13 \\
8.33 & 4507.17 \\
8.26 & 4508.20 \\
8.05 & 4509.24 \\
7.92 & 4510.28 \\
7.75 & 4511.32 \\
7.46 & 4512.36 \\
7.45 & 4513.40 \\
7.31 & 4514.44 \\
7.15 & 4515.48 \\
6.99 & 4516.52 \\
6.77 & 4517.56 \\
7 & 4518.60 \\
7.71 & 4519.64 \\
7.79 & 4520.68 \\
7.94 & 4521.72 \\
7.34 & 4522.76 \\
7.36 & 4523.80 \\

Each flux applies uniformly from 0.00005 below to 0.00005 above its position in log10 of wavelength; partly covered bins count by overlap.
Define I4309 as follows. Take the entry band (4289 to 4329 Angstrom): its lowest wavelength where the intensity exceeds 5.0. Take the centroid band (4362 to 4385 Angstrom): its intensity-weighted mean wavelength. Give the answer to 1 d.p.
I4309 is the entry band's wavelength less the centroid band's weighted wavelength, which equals -77.6 Angstrom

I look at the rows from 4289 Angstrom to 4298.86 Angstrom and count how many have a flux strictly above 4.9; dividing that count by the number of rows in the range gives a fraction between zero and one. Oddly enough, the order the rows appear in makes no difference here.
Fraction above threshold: 0.20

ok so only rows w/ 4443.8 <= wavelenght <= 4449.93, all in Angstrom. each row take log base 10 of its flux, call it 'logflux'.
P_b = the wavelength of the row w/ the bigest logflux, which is 4447.37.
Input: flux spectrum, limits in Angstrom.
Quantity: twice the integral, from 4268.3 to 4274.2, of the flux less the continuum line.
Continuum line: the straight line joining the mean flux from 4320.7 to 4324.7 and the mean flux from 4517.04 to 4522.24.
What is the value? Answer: -16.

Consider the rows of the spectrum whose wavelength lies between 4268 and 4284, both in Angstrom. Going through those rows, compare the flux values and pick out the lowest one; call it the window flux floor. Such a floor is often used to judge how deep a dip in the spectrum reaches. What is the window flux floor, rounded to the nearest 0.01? 1.95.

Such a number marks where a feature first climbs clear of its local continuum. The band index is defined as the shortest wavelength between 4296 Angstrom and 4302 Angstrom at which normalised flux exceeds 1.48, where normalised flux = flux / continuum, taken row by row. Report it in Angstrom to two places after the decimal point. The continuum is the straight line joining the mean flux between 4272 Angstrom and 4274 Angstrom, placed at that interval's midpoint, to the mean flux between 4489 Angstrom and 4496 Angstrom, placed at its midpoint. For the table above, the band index 4296.39 Angstrom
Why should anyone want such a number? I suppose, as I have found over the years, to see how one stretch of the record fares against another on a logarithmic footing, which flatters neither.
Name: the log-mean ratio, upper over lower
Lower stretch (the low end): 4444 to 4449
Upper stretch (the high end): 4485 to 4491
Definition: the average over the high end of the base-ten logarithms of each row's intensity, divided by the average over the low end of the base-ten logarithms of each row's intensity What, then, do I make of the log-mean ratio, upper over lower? 1.03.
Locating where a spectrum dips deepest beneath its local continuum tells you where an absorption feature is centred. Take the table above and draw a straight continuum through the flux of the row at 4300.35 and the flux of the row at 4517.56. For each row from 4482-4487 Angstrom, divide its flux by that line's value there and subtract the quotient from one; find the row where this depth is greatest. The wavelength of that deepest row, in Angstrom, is 4483.36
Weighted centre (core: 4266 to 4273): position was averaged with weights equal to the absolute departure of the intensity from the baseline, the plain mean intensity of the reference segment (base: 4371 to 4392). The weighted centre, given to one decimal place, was 4271.2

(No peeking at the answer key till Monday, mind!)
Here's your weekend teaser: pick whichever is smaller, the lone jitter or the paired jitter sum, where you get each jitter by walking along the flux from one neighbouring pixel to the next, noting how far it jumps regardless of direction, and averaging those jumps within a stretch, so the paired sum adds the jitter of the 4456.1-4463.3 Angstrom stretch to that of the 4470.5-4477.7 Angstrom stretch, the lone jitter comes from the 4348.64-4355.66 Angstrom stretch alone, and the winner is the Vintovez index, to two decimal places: 0.60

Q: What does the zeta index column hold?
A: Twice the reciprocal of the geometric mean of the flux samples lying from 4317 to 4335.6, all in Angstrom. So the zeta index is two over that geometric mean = 0.40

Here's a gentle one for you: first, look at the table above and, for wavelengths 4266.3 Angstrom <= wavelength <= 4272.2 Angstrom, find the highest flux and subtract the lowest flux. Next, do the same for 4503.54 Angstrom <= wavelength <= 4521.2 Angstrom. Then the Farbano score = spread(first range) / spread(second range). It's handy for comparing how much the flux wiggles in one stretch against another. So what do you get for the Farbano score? 1.47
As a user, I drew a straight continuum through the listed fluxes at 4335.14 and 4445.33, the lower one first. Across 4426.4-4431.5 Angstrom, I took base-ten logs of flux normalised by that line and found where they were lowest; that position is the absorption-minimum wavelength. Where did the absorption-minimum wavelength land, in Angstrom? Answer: 4426.94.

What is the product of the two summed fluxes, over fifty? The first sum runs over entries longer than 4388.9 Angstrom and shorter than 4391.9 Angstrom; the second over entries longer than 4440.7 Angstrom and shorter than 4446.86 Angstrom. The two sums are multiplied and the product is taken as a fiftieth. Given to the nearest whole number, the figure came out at 14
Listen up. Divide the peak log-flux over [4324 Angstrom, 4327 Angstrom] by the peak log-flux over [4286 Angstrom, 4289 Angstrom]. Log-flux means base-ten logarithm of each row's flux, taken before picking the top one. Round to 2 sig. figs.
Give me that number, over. 0.87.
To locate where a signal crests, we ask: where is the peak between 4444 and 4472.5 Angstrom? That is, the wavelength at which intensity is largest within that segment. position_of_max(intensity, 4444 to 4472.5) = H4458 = 4447.37 Angstrom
